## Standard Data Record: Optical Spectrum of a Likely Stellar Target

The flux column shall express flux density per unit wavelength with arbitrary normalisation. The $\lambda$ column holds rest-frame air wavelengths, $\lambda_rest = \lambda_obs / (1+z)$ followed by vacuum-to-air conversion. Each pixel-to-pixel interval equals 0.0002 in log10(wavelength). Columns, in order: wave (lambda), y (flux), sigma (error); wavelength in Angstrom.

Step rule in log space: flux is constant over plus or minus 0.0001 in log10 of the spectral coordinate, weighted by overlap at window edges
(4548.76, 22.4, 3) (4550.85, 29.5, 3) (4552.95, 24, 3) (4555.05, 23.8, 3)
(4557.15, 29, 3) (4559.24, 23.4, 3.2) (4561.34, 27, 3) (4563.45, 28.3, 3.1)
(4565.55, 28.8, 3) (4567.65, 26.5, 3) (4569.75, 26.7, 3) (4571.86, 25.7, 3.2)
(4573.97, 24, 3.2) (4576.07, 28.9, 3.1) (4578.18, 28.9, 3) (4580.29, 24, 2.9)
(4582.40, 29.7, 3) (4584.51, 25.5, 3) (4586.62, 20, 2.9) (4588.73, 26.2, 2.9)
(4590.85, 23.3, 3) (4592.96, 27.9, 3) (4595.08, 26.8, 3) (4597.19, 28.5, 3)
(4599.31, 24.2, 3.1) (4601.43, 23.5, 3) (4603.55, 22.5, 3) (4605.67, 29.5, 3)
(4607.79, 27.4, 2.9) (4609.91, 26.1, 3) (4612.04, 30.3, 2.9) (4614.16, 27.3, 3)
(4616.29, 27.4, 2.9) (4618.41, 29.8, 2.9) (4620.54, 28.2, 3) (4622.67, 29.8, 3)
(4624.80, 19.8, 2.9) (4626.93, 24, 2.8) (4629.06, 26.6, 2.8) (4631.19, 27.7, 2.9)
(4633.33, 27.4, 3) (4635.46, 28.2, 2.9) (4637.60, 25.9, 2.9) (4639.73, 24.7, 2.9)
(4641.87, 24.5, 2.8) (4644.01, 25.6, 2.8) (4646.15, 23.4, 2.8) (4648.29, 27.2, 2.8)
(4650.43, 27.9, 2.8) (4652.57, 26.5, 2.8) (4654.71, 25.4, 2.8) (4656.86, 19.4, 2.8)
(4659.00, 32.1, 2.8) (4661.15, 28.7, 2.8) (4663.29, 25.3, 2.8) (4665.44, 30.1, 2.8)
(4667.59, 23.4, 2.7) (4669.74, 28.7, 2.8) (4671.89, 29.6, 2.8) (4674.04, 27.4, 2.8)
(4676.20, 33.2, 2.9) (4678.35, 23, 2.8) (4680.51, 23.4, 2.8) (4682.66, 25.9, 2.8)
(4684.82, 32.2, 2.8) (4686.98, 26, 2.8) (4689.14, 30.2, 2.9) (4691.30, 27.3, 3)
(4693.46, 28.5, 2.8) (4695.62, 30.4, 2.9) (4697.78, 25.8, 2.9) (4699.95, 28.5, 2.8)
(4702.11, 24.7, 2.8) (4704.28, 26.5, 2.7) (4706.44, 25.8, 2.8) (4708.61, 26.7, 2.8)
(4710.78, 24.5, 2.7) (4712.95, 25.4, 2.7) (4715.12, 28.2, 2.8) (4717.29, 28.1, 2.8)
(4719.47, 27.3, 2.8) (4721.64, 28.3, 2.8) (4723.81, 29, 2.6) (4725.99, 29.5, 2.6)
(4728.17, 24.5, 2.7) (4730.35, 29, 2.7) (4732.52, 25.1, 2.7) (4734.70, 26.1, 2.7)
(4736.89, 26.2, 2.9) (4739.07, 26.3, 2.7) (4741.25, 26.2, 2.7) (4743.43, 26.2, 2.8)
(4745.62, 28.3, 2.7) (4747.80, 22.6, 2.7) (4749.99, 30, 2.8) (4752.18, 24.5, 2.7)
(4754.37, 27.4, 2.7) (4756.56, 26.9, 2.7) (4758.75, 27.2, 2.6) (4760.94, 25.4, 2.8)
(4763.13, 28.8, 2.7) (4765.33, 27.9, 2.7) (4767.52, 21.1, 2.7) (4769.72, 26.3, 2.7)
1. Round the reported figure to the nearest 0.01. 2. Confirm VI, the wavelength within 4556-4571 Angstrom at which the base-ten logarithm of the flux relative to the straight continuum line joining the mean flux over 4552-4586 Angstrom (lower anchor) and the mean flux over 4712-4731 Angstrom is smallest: 4559.24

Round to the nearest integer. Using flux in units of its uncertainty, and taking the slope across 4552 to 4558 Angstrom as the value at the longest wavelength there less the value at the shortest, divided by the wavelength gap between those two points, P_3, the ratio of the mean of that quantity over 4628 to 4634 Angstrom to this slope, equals 24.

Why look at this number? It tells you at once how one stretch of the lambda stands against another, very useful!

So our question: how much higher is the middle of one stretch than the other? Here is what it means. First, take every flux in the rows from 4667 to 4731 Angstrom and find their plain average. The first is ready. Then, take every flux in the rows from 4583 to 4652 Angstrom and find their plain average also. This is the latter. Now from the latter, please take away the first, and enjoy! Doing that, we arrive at -1.2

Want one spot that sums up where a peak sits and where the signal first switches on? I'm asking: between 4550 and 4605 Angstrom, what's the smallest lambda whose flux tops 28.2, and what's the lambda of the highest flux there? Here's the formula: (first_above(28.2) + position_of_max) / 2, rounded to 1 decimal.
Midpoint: 4566.6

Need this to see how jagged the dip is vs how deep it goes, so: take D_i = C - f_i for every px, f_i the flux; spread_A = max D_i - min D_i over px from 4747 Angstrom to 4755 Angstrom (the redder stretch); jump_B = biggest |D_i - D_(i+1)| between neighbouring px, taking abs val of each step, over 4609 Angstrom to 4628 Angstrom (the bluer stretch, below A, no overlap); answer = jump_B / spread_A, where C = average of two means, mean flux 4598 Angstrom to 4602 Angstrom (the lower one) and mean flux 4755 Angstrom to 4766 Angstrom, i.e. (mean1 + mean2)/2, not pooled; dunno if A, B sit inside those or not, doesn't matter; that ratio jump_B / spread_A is 1.35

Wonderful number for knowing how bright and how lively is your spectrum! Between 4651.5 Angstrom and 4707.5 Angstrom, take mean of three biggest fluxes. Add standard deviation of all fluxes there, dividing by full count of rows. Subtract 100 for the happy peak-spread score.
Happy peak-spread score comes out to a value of -64.4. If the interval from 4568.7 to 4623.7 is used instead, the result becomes -67.4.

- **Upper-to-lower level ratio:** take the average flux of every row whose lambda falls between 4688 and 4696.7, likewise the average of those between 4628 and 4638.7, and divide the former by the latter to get 1.07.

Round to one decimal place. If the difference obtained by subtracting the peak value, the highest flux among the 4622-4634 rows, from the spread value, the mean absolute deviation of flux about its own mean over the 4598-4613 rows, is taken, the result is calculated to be -27.4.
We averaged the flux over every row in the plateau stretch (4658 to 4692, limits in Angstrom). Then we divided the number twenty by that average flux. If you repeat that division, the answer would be 0.717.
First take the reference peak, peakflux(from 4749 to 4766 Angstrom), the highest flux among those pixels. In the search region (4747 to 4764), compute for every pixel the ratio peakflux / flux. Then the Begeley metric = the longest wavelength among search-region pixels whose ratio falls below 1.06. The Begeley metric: 4763.13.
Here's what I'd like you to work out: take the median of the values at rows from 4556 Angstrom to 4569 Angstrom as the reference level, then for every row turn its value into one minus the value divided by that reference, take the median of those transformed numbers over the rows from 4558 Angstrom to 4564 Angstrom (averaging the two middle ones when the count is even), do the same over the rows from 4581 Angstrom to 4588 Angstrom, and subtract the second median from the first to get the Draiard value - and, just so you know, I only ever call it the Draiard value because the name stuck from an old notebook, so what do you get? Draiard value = -0.05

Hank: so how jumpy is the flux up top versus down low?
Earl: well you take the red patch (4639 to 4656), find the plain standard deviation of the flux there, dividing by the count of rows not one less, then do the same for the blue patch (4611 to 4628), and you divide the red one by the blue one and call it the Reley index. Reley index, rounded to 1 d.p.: 0.4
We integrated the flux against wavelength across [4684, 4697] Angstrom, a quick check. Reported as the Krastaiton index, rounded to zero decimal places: 377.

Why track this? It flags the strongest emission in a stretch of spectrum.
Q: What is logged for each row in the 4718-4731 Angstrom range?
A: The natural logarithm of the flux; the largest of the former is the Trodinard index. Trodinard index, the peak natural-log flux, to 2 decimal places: 3.38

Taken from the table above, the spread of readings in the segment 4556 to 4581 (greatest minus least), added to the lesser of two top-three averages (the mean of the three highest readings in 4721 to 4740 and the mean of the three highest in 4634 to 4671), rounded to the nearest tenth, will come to 34.8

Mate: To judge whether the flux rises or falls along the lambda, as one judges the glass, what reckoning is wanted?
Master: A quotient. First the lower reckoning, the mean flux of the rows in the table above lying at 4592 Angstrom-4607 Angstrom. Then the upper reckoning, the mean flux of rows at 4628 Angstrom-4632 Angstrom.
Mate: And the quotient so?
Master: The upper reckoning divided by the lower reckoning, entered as 1.04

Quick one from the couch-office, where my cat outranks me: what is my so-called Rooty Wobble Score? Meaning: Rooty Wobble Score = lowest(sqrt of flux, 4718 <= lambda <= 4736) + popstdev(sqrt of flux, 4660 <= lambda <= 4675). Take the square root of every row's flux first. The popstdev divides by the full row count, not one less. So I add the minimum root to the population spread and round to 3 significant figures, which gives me 5.17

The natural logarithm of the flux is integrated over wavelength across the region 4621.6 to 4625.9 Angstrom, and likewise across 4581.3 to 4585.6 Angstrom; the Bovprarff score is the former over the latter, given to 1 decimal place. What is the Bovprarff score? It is 1.0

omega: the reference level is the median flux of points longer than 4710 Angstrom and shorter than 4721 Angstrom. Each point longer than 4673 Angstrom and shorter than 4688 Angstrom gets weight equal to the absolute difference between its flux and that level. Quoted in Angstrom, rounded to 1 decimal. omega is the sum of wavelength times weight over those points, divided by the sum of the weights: 4680.4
